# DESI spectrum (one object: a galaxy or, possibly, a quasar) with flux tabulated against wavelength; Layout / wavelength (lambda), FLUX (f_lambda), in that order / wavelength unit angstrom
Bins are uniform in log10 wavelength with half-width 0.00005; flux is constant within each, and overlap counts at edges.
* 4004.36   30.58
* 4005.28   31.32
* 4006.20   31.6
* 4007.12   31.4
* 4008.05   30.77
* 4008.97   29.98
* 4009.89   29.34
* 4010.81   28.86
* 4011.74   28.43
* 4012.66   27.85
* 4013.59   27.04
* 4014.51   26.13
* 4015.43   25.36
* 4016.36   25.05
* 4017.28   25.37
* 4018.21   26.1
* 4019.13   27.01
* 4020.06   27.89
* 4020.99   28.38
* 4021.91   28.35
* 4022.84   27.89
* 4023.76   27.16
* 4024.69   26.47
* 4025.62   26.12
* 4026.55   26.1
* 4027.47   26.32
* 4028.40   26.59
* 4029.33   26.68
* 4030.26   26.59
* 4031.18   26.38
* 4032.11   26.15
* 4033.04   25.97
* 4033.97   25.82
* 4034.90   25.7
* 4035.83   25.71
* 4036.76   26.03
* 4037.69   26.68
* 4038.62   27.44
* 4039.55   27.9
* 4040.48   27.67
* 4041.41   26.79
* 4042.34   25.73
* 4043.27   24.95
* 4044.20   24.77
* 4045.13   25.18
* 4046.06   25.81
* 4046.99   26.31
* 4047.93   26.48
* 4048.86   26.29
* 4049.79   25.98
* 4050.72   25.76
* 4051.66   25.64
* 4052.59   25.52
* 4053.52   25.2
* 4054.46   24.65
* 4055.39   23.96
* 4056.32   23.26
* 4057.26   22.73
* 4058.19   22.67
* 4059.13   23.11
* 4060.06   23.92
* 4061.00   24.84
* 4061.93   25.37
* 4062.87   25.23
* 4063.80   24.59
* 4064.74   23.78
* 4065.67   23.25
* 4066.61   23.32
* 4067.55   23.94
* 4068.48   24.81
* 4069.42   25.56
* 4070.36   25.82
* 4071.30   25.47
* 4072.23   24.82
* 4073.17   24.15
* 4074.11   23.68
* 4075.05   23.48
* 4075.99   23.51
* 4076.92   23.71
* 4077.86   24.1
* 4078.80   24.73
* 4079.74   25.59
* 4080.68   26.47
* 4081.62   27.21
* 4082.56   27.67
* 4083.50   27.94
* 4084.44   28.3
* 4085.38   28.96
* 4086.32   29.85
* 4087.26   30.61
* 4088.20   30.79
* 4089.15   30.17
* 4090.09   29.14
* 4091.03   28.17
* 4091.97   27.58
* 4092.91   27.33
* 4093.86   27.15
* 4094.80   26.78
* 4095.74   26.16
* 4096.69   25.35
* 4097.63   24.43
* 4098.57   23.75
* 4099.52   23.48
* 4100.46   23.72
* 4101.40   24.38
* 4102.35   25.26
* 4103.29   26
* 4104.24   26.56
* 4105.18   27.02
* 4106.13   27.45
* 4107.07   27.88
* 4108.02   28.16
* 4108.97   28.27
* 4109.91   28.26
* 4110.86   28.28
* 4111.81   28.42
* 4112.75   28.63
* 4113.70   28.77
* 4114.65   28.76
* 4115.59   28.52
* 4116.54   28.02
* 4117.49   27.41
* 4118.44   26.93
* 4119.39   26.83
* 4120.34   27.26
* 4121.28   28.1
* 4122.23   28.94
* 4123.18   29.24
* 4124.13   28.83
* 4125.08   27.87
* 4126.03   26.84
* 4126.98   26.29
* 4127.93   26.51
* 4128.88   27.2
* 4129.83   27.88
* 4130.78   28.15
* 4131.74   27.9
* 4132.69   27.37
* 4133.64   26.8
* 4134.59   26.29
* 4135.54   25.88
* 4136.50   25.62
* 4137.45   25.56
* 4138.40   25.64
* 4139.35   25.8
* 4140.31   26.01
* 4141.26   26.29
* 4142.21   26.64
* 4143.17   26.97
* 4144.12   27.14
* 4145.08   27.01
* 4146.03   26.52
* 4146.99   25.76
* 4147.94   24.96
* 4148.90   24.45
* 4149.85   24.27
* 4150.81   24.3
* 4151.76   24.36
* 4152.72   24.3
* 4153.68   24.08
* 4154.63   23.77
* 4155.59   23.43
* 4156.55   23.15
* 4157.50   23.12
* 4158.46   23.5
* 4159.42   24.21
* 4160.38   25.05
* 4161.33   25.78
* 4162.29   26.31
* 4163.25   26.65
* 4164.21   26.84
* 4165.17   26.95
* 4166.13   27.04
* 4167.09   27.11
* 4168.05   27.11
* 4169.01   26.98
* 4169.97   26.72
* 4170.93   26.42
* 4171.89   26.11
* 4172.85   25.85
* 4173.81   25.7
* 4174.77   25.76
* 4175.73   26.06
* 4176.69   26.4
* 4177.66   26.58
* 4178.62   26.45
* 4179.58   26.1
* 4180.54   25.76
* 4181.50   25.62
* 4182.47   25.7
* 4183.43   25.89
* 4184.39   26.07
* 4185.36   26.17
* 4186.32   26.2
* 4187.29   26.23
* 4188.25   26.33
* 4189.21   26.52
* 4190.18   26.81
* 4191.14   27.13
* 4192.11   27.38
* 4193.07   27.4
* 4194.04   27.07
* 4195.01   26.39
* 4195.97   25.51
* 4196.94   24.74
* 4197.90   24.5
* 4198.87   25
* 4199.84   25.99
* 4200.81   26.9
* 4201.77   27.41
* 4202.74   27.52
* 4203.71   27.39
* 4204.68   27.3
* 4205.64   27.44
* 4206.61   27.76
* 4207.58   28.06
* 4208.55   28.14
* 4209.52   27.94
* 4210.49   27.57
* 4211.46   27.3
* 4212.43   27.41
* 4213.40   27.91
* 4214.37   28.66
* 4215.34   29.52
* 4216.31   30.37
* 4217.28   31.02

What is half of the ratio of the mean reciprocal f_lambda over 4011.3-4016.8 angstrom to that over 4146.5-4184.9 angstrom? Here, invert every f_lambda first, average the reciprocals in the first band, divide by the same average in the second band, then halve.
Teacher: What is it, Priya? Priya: 0.479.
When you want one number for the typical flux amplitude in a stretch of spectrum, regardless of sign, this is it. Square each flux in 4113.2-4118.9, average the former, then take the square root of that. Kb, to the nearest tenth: 28.1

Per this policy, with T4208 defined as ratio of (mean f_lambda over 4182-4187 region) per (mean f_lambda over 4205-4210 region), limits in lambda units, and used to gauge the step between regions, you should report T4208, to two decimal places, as 0.93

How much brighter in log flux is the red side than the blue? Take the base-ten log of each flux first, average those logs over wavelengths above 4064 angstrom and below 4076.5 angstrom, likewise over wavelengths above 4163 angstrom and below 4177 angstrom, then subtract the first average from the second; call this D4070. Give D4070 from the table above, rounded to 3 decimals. 0.038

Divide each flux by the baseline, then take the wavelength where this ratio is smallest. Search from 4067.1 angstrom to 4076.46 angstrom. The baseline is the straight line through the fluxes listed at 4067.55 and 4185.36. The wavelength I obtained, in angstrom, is 4075.05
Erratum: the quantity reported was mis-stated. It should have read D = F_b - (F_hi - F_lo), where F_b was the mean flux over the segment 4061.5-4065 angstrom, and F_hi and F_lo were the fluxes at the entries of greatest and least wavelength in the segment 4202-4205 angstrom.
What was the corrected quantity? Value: 25.0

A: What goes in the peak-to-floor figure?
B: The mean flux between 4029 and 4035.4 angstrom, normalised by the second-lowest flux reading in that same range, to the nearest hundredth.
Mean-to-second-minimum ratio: 1.01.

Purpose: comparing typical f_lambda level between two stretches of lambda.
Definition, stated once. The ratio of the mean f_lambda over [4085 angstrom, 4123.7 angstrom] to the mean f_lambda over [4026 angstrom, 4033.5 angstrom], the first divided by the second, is 1.04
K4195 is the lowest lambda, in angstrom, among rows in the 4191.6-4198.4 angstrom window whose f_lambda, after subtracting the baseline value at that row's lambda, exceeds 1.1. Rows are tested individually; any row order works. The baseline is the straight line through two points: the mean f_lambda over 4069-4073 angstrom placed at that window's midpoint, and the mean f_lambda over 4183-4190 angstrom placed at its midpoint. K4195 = 4192.11 angstrom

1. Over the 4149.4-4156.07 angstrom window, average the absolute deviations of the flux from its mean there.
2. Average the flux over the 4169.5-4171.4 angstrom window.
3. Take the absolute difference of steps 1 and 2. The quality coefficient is 26.3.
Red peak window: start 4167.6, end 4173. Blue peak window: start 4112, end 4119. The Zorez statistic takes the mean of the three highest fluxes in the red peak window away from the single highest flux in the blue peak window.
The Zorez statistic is 1.8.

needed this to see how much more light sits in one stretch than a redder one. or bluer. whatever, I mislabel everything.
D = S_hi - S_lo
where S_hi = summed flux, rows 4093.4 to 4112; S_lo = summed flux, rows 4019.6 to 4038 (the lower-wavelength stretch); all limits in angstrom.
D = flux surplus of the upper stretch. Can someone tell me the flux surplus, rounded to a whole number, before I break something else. -6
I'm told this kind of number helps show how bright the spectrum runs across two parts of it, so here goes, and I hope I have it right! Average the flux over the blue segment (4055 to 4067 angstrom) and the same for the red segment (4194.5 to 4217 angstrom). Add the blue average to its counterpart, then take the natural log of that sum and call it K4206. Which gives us 3.93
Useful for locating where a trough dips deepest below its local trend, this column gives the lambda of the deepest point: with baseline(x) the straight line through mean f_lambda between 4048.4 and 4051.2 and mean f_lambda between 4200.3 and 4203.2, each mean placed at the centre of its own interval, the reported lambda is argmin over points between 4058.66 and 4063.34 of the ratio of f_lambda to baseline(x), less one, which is 4059.13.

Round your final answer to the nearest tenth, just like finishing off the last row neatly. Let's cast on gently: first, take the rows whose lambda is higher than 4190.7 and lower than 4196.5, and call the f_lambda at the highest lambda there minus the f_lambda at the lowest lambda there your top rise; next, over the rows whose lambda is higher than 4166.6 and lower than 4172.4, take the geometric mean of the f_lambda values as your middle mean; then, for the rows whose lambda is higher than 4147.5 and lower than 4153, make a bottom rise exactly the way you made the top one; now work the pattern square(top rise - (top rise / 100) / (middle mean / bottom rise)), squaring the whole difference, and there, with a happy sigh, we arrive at 2.6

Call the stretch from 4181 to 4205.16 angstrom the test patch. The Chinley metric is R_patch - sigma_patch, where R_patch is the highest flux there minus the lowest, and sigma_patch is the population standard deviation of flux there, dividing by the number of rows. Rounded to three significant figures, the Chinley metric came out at 2.16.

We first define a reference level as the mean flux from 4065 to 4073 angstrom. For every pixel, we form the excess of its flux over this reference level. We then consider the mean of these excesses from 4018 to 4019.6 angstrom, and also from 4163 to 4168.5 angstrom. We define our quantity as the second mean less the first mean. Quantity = 0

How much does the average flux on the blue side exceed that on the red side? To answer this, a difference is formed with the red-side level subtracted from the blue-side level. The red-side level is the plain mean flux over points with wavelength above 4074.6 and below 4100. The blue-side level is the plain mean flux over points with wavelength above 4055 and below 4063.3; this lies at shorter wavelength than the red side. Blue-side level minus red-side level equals -2.9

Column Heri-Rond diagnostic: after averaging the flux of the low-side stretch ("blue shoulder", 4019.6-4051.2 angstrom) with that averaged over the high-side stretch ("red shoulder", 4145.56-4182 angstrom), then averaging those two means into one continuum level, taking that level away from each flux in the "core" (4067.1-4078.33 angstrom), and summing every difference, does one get -19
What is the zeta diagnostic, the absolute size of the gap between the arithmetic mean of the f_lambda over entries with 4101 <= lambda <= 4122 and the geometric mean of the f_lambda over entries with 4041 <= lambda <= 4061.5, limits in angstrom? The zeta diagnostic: 2.6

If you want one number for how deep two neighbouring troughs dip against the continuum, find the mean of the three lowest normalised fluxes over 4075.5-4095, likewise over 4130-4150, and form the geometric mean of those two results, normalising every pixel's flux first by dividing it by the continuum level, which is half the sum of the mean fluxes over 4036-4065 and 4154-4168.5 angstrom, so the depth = 0.954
